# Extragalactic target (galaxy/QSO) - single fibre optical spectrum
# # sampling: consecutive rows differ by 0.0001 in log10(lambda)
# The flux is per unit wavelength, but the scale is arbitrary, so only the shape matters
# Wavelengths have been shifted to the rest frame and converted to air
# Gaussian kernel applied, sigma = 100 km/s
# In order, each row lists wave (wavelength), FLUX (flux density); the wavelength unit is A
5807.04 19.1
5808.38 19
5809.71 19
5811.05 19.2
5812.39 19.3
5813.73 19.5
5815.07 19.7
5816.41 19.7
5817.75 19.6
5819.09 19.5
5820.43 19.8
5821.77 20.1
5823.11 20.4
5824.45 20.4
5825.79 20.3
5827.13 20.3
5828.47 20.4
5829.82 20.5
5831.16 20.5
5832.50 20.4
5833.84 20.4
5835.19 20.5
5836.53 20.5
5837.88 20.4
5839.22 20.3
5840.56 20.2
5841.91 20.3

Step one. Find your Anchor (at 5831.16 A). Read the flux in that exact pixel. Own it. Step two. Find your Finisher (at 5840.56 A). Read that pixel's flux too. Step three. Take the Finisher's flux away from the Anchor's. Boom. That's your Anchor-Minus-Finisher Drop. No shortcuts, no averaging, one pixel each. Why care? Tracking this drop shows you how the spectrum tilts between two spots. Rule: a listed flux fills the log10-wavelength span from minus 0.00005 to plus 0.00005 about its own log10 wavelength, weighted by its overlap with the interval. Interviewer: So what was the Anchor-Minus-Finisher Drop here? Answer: 0.30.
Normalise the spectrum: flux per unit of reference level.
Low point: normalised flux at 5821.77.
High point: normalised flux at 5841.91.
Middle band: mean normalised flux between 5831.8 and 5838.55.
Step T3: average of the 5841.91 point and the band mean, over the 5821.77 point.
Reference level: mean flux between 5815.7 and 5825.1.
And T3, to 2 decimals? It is 1.01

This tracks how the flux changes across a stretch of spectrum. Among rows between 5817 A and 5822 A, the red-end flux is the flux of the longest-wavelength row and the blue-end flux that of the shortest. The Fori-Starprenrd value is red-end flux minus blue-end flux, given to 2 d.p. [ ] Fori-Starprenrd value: 0.50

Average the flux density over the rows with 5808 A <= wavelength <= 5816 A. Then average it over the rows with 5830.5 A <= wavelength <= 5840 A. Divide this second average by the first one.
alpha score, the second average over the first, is 1.059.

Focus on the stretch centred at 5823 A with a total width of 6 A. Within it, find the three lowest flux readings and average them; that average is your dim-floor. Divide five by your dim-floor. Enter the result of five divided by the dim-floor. 0.2492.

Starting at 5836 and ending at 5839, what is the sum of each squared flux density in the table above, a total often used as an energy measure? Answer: 836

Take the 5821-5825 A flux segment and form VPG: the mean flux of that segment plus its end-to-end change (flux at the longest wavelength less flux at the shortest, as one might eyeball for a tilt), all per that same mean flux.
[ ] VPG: 1.01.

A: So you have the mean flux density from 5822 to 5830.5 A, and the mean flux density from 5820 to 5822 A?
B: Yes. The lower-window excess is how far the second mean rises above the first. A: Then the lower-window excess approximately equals -0.43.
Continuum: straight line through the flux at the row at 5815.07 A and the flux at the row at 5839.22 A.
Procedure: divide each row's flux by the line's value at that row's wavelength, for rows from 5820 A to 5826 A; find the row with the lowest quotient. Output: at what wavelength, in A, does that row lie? 5820.43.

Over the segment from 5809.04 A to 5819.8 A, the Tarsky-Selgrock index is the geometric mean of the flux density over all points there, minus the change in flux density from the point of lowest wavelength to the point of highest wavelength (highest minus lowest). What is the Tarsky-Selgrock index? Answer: 18.9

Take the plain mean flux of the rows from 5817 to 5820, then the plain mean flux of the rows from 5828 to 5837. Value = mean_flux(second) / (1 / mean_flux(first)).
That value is 400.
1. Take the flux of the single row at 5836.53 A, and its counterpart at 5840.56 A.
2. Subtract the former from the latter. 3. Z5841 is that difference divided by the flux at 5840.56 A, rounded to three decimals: -0.015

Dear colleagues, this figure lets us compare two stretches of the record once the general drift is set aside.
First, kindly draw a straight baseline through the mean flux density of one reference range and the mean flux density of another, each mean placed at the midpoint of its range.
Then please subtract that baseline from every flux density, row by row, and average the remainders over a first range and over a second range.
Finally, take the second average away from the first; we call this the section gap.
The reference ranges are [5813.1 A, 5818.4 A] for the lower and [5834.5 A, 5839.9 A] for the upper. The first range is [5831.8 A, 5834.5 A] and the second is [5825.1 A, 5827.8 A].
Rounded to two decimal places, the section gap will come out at -0.15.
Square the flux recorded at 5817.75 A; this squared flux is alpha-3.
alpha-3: 384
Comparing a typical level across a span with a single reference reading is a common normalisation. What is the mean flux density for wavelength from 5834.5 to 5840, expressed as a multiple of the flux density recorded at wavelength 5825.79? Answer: 1.01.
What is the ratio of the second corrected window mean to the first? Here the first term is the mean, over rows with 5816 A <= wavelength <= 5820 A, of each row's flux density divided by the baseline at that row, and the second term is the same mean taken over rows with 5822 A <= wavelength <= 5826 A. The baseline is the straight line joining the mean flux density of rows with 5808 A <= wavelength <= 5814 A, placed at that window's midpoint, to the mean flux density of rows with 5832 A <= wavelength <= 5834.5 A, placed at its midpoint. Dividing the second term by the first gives 1.02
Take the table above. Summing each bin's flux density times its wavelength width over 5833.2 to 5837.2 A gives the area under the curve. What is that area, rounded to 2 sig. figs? 82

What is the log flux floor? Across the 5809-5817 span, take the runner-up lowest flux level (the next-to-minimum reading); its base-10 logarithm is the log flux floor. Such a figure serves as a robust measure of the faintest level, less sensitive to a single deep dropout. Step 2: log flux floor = 1.283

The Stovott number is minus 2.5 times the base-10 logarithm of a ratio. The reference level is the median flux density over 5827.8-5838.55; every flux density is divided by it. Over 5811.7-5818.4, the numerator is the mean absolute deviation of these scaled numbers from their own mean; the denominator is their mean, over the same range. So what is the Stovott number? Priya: 5.5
